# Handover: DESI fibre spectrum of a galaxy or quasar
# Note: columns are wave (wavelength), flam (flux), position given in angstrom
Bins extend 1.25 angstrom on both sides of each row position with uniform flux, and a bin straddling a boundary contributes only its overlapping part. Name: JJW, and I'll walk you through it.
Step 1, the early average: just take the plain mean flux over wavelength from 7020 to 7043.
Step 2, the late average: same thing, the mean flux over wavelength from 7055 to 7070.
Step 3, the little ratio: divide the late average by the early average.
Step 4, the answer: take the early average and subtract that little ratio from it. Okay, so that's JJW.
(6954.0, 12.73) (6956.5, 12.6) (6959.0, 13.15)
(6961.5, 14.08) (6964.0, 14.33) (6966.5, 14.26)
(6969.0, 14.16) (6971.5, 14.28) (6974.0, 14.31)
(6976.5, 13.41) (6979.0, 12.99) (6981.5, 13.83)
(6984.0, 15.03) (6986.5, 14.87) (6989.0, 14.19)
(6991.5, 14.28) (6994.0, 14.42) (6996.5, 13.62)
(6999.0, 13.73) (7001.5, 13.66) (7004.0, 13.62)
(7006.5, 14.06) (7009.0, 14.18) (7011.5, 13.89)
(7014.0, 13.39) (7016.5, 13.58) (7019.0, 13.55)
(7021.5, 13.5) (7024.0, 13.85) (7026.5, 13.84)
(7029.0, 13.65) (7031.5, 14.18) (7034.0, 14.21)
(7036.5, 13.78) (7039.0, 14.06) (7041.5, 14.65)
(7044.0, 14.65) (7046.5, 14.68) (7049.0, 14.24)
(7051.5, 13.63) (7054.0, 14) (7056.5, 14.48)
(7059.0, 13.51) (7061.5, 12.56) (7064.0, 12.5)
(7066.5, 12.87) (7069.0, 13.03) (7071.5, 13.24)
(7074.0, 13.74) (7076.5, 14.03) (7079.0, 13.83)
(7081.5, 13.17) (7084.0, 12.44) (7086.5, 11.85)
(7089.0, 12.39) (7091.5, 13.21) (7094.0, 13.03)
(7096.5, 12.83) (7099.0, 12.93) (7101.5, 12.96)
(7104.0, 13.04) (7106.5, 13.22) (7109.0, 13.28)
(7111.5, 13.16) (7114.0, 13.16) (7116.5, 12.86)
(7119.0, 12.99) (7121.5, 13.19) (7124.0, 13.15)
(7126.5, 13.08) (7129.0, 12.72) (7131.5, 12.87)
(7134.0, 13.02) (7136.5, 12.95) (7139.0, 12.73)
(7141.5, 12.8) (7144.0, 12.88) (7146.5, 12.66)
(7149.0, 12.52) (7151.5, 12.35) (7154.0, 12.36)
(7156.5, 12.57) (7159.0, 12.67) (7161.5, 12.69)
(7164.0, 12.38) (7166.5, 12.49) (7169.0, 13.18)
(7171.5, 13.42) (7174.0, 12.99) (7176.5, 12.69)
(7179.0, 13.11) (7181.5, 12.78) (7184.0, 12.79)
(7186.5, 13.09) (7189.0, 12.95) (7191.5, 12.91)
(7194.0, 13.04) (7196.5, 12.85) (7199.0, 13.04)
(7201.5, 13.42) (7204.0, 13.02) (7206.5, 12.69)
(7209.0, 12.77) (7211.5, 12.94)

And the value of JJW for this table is 13.03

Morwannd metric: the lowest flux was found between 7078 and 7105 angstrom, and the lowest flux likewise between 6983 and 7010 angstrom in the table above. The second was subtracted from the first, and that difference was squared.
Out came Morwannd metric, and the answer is 3.1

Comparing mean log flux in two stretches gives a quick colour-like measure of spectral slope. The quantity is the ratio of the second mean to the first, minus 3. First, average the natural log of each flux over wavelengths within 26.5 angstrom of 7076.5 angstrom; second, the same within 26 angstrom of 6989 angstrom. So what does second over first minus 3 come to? -1.97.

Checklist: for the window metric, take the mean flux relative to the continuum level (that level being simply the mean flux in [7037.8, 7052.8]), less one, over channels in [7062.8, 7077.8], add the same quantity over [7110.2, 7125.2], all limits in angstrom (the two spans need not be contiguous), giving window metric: -0.16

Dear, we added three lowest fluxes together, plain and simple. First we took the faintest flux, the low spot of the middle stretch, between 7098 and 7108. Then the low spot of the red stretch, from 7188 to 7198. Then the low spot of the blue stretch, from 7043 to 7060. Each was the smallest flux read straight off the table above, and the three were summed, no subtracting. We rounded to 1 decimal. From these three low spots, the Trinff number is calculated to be 39.3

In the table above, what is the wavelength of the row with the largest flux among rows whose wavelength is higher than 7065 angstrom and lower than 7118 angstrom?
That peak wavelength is 7076.5 angstrom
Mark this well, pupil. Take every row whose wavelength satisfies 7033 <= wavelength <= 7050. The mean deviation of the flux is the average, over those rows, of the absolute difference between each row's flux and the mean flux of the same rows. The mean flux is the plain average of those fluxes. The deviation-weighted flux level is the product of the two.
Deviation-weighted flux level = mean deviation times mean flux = 4.1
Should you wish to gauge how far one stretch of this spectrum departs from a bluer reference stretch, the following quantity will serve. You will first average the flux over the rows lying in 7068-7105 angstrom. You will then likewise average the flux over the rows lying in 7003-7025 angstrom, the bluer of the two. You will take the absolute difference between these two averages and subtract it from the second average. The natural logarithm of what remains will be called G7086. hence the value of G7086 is 2.57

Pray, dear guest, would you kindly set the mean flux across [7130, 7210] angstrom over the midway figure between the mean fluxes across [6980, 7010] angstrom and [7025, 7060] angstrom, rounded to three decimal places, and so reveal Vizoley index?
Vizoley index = 0.909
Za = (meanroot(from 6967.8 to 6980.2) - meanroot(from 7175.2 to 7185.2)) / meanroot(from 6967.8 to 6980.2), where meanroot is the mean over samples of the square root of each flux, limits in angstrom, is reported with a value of 0.036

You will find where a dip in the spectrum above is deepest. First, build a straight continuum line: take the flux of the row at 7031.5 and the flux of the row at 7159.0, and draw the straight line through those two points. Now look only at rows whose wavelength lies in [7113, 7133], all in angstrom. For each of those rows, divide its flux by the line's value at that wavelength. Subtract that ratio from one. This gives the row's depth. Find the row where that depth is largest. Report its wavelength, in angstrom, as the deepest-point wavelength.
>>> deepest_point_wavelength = 7116.5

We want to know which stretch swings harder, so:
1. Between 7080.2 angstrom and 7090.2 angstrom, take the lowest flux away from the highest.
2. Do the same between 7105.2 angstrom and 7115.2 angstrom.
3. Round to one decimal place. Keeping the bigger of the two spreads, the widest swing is 1.3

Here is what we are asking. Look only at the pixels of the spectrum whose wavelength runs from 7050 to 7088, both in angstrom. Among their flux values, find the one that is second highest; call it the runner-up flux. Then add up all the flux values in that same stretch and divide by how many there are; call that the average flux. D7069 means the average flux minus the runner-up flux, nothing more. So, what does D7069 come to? -0.77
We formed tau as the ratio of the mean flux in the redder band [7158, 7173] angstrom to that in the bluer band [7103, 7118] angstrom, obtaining 0.98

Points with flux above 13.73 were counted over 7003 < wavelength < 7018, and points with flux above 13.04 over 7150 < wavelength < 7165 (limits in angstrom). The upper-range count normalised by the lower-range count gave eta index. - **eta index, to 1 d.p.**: 0.0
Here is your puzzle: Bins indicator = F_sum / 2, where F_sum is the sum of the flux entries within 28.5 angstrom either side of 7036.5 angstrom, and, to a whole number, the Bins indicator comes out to 159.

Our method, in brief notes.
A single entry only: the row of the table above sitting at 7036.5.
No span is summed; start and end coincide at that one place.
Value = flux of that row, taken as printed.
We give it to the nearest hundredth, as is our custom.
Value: 13.78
